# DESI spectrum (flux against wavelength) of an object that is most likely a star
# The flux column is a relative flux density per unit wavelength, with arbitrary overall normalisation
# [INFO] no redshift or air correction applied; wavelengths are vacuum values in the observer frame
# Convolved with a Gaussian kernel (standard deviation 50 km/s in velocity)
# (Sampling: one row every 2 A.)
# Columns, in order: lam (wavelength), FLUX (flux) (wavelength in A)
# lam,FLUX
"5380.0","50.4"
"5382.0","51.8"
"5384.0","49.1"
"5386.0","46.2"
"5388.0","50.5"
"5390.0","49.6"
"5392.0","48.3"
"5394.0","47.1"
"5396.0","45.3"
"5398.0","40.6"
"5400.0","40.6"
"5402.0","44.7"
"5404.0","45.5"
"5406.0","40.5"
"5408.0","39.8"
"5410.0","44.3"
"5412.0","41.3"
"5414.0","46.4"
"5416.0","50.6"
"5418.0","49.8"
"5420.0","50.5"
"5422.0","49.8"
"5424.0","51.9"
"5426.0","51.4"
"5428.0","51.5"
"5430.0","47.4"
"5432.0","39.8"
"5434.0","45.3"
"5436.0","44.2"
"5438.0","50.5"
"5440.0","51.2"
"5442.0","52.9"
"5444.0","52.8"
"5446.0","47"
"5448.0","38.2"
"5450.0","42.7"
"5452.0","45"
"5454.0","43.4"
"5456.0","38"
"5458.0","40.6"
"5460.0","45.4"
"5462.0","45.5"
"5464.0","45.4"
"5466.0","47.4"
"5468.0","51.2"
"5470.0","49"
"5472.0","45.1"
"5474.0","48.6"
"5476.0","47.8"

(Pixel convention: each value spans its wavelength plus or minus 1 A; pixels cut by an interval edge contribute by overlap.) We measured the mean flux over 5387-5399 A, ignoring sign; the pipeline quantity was 46.9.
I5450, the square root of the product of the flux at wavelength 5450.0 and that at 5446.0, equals 44.8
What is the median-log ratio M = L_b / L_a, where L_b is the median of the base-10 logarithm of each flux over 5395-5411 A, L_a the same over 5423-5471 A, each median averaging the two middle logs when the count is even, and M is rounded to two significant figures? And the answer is 0.98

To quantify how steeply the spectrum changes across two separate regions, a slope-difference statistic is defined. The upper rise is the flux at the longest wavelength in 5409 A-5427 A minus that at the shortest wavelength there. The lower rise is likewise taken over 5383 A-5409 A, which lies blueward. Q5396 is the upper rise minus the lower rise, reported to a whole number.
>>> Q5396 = 16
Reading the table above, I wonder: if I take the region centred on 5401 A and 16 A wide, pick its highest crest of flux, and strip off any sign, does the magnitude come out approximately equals 47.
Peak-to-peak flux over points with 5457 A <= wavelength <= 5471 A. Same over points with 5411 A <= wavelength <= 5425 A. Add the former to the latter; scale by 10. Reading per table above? 212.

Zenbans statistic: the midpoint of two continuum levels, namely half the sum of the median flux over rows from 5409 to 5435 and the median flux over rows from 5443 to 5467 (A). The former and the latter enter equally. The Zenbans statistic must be 47.50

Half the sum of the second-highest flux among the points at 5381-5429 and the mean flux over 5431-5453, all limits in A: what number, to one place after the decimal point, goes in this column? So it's 49.1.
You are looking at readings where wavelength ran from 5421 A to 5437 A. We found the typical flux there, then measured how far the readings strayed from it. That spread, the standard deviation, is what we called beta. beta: 4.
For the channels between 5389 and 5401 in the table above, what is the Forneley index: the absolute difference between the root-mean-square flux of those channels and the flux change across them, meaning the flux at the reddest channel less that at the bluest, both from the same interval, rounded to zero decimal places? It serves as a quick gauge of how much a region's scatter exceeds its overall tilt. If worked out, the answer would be 54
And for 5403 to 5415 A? 42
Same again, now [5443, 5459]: 56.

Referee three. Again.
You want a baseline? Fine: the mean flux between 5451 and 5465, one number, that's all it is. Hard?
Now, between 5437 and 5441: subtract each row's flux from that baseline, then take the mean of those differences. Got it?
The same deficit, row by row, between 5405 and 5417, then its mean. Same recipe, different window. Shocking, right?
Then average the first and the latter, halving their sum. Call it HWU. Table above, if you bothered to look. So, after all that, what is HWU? -4.0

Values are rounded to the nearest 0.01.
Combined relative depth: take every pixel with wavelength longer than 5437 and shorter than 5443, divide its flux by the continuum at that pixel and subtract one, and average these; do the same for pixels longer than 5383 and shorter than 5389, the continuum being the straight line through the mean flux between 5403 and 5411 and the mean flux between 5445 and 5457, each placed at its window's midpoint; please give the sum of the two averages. 0.36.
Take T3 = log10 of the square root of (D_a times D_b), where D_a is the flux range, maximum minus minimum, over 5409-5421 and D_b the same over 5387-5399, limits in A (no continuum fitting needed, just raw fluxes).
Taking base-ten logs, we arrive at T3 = 0.98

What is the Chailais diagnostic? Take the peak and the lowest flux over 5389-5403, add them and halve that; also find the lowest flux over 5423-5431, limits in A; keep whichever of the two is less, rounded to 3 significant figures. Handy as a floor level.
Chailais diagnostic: 45.1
